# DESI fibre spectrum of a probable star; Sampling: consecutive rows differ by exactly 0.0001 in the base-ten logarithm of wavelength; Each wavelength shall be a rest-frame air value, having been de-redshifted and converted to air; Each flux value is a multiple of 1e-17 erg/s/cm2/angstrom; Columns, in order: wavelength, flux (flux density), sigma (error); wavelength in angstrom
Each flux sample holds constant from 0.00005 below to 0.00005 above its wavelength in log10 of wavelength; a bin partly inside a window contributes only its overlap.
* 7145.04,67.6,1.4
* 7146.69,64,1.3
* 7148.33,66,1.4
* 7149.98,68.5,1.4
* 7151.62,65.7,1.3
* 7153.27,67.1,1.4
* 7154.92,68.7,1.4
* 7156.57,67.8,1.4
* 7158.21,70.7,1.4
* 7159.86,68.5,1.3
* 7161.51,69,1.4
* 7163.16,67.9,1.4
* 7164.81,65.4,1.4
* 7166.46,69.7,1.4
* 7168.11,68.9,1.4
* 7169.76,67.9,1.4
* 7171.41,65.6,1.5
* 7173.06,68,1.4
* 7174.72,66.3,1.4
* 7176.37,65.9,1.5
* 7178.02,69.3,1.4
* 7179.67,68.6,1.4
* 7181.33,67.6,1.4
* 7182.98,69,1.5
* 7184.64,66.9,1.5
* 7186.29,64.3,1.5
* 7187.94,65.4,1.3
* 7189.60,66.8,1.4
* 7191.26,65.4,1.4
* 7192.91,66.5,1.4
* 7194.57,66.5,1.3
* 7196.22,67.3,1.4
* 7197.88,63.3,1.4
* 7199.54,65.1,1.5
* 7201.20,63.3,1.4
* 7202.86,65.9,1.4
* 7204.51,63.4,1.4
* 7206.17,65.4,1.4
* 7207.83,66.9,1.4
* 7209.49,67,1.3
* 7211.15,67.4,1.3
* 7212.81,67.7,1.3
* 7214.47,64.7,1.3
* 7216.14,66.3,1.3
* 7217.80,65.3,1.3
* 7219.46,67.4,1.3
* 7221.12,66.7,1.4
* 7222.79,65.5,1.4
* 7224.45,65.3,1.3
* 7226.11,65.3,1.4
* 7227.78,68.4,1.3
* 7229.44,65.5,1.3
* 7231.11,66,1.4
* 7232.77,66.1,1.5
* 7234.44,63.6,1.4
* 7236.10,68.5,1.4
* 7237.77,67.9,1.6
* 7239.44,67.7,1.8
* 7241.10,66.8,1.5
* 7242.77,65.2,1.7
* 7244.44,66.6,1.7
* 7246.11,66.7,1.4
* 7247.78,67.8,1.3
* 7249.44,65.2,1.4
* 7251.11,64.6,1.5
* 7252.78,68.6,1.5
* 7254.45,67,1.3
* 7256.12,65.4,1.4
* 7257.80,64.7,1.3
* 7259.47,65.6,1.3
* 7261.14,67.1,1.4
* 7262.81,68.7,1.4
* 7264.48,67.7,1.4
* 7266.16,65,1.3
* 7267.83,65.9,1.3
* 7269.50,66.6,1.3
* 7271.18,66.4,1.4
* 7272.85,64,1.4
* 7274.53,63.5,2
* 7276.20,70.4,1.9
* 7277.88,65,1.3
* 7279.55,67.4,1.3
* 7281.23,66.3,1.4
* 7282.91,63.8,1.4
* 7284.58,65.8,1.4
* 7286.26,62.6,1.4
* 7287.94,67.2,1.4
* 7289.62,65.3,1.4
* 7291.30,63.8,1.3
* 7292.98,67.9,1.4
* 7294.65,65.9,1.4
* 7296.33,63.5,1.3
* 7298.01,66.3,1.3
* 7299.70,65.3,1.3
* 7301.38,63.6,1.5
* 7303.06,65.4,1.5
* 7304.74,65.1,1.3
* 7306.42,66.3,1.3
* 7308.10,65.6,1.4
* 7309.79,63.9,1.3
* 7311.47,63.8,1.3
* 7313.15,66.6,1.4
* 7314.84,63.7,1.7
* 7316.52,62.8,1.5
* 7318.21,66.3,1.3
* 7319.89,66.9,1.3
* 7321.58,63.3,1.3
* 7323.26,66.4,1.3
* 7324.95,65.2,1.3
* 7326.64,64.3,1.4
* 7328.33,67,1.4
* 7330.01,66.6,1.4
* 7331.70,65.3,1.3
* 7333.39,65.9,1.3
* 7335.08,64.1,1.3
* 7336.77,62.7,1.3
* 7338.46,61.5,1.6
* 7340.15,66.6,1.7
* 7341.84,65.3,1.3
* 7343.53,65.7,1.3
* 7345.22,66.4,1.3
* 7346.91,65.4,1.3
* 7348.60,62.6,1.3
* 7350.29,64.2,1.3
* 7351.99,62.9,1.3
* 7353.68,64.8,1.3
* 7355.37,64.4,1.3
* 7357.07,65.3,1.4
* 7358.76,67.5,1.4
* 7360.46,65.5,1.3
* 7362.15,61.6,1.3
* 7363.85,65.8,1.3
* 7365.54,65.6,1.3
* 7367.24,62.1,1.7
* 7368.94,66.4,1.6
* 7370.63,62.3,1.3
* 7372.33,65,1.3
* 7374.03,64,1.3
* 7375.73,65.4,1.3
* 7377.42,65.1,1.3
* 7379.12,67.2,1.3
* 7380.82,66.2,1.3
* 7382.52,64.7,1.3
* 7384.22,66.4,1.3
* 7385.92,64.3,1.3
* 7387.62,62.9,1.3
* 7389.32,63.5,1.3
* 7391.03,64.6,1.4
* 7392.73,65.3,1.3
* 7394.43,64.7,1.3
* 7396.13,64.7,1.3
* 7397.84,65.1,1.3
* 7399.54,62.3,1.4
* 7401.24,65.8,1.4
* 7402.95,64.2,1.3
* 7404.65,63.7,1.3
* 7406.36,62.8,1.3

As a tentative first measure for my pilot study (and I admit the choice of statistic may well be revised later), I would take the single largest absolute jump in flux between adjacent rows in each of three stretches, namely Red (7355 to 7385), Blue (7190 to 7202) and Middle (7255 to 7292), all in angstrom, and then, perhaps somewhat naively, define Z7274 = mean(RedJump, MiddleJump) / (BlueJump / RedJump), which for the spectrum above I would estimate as 6.0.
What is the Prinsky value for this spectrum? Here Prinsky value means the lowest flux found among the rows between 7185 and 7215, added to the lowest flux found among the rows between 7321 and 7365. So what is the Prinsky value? 125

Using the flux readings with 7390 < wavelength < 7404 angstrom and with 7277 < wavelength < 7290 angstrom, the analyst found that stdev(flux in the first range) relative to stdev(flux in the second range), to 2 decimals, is 0.64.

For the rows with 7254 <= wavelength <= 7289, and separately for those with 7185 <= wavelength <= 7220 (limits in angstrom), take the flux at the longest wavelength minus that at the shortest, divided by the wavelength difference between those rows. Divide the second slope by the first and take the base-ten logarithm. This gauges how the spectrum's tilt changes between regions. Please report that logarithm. 1.2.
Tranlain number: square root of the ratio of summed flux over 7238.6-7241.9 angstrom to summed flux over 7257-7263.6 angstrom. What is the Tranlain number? 0.71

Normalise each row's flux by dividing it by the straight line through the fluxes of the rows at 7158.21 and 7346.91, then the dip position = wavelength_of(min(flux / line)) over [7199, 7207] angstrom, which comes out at 7201.20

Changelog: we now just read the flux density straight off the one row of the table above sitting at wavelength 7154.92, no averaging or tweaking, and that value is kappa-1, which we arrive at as 68.7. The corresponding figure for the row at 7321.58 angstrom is 63.3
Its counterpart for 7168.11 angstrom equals 68.9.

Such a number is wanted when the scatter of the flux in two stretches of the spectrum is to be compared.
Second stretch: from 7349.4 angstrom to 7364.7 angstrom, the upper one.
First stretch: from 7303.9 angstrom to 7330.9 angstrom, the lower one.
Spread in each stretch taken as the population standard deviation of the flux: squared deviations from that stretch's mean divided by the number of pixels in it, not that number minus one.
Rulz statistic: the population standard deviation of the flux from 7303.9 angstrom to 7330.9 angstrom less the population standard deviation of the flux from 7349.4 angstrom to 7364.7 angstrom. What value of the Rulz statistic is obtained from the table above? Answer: -0.23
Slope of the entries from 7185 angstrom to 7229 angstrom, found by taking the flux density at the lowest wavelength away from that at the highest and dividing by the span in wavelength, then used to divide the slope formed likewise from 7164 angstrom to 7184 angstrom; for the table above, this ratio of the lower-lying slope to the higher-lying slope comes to 2.0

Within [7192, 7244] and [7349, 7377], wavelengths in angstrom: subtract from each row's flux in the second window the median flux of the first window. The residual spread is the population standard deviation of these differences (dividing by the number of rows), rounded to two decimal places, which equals 1.58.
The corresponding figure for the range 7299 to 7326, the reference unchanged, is 1.28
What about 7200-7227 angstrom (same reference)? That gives 1.29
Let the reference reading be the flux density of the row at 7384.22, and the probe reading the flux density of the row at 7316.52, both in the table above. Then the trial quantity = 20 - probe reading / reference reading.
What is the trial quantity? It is 19.1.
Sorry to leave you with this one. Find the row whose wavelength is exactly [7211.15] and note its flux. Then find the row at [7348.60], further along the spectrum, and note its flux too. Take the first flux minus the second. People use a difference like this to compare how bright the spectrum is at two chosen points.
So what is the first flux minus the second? 4.8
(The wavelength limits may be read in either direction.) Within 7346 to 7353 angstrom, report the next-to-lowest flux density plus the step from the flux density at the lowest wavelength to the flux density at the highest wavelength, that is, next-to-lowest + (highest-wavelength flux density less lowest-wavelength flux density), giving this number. 60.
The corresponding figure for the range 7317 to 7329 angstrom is 65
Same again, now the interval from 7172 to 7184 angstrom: 67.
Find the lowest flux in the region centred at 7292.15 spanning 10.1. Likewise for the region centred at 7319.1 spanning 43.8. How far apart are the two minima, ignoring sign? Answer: 2.00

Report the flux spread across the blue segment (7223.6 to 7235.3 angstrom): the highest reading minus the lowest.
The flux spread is 4.8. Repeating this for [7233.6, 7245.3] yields 4.9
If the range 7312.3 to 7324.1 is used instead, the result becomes 4.1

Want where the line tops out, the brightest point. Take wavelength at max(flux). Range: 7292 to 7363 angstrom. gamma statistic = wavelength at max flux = 7292.98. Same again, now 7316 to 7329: 7328.33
